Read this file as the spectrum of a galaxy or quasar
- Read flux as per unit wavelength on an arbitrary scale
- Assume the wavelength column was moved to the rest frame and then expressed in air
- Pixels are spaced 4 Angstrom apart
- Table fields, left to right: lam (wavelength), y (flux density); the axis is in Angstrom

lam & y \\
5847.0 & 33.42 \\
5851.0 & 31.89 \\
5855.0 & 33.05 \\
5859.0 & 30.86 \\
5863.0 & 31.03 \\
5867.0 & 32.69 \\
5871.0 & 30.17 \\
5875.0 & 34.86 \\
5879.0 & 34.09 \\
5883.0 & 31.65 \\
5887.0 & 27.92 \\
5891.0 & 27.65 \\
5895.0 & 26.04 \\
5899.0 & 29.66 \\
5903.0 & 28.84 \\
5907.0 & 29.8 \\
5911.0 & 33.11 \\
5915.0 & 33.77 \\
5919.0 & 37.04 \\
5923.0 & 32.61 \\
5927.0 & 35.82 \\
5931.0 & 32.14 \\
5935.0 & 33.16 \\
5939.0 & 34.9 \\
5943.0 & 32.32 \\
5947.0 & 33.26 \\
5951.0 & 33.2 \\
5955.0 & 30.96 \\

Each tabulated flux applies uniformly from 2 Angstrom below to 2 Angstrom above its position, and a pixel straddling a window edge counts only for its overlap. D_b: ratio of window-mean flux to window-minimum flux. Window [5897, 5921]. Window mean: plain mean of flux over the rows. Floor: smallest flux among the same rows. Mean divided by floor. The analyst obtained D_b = 1.11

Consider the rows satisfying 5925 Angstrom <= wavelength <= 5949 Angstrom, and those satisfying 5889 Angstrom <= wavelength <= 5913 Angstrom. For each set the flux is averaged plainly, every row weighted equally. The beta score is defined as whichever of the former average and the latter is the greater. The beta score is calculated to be 33.6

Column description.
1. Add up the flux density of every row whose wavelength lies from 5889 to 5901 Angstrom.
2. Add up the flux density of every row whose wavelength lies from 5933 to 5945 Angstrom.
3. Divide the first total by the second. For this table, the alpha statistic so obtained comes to 0.83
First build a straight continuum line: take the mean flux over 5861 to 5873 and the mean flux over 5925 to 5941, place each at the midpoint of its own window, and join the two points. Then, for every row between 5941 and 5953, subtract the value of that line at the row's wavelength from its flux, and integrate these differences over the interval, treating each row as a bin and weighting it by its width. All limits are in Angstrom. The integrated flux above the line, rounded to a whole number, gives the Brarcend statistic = -20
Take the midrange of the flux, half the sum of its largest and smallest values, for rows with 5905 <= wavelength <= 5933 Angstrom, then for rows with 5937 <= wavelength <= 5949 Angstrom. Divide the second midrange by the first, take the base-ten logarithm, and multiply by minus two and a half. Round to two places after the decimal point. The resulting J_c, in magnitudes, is -0.01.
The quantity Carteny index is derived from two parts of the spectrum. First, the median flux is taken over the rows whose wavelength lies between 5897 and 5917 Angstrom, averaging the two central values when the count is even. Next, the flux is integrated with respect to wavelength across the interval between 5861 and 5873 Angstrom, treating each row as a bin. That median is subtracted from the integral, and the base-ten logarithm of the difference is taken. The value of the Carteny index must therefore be 2.54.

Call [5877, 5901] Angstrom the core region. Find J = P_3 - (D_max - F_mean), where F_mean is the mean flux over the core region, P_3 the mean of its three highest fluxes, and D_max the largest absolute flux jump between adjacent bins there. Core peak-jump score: 58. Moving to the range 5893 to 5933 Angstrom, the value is 63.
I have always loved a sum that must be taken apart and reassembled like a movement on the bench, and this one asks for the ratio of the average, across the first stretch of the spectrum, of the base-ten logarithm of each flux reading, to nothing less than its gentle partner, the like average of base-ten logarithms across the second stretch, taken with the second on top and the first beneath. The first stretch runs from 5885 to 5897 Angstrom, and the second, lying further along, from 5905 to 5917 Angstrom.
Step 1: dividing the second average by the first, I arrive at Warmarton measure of 1.05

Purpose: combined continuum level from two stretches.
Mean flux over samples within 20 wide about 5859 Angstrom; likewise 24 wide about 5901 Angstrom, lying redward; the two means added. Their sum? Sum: 61.1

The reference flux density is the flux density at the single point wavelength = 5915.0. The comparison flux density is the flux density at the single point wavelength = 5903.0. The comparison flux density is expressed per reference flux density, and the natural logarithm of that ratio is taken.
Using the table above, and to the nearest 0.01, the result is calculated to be -0.16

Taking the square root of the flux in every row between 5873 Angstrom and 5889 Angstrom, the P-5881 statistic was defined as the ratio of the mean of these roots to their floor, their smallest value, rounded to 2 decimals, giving 1.07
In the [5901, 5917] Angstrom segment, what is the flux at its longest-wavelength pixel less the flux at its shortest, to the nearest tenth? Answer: 4.9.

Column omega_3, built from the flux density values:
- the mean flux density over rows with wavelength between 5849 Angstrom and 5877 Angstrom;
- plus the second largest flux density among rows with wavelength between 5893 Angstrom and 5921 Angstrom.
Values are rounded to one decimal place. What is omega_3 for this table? 65.8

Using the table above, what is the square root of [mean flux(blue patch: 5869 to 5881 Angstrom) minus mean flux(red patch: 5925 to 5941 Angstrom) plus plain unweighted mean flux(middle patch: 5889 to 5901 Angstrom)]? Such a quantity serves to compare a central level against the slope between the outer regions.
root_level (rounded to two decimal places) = 5.18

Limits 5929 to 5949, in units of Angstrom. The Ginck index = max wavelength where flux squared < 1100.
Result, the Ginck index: 5943.0 Angstrom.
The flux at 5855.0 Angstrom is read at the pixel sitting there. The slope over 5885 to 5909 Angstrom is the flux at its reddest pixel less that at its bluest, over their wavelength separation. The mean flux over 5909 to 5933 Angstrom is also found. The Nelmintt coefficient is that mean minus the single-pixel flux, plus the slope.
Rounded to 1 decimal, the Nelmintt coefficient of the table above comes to 1.1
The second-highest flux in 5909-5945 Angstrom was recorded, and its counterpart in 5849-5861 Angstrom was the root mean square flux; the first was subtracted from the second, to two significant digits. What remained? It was -3.9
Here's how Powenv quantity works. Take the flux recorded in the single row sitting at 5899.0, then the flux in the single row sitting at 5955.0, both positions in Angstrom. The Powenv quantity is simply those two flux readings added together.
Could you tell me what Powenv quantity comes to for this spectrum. 60.6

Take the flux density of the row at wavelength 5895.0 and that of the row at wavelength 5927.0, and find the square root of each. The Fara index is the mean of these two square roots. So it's 5.54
